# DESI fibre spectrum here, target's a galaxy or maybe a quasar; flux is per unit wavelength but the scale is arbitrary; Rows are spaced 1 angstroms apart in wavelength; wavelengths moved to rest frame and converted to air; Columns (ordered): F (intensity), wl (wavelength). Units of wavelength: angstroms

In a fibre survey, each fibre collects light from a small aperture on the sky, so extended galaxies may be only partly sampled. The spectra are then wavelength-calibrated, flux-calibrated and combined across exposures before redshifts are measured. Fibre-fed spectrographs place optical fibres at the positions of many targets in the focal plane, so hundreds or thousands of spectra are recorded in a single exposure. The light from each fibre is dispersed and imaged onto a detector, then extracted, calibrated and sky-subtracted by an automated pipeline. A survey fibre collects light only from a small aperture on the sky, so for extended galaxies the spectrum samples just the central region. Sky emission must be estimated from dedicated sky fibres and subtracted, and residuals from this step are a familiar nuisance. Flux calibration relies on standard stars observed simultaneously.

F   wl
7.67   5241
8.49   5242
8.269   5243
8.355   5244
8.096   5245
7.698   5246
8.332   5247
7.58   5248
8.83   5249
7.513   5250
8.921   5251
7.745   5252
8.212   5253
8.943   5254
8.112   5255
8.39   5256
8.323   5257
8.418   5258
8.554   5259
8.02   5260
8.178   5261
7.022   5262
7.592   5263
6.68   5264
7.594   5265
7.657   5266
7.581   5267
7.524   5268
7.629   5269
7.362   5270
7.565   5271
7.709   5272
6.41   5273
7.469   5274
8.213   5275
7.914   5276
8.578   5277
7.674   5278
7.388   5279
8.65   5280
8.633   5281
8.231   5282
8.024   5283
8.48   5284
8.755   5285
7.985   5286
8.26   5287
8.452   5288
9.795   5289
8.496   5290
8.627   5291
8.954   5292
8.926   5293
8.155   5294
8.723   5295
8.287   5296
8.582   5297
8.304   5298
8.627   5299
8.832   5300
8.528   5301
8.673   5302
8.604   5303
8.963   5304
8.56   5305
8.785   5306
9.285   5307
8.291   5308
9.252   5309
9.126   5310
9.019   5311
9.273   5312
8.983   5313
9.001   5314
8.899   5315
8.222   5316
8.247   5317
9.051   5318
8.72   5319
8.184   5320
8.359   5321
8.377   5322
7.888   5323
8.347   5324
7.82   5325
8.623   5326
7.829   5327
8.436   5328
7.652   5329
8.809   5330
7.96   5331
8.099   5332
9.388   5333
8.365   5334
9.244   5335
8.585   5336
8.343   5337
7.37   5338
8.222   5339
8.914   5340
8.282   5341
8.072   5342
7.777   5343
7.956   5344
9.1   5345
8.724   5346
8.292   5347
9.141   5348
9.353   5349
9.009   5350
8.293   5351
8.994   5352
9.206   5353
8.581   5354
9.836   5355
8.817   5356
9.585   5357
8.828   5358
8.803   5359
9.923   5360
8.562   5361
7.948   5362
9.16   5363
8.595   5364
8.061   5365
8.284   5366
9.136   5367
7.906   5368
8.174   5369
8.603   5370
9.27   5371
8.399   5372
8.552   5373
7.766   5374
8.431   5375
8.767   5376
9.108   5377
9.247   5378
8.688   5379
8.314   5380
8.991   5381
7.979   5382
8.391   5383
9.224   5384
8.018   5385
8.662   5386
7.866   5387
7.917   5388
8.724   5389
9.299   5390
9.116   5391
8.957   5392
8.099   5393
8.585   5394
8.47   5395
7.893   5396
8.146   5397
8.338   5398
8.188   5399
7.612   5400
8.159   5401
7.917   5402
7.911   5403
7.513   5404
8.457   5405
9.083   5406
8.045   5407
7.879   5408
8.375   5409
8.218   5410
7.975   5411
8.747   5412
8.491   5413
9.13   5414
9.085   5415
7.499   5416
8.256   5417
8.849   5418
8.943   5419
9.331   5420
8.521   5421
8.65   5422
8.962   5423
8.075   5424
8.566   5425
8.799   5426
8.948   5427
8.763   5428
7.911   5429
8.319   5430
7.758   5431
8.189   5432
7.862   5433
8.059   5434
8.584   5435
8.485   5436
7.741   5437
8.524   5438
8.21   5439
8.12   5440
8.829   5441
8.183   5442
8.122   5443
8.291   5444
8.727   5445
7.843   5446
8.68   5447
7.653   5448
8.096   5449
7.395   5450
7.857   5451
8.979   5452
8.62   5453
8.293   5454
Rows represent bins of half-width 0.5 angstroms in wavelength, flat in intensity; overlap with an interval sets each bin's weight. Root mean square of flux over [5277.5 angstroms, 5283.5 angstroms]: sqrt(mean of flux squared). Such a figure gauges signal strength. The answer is 8.11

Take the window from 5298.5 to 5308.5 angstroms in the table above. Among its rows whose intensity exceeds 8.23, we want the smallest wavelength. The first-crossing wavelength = 5299 angstroms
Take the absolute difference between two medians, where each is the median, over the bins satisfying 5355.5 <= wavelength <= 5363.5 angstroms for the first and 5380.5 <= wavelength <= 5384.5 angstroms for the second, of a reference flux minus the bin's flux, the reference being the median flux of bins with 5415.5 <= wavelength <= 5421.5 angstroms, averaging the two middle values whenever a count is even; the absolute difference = 0.1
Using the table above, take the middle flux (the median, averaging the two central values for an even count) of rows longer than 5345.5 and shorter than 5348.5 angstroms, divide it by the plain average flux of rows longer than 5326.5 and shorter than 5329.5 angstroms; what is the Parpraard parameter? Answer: 1.09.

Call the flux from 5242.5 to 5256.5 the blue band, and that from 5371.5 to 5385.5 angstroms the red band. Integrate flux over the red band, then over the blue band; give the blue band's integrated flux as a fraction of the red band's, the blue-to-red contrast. 0.959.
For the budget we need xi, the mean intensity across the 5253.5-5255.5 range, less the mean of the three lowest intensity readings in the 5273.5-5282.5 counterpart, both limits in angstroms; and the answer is 1.02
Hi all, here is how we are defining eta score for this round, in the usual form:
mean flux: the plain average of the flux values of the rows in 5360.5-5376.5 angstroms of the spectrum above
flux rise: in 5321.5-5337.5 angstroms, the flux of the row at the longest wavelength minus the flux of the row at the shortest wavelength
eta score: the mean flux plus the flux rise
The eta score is 8.4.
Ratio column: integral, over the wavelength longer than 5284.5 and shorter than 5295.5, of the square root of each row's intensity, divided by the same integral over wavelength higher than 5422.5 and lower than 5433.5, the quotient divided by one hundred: 0.0102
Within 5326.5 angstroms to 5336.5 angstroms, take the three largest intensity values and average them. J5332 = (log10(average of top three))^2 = 0.924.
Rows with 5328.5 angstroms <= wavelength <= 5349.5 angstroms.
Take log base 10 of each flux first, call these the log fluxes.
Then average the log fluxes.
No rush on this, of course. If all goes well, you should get 0.926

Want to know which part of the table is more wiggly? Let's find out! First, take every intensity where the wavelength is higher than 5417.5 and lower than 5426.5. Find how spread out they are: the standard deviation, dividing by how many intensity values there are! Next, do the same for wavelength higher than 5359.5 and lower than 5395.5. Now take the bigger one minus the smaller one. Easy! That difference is 0.18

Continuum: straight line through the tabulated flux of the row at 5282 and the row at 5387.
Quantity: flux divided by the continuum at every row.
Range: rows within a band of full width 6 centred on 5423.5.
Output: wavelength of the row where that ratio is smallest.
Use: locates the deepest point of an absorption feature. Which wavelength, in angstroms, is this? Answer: 5424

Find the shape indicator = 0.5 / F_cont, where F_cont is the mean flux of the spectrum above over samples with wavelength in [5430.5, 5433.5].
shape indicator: 0.0630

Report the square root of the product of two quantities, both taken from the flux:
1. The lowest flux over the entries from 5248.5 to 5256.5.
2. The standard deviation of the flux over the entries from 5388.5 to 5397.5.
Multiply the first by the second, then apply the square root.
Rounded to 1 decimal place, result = 1.9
